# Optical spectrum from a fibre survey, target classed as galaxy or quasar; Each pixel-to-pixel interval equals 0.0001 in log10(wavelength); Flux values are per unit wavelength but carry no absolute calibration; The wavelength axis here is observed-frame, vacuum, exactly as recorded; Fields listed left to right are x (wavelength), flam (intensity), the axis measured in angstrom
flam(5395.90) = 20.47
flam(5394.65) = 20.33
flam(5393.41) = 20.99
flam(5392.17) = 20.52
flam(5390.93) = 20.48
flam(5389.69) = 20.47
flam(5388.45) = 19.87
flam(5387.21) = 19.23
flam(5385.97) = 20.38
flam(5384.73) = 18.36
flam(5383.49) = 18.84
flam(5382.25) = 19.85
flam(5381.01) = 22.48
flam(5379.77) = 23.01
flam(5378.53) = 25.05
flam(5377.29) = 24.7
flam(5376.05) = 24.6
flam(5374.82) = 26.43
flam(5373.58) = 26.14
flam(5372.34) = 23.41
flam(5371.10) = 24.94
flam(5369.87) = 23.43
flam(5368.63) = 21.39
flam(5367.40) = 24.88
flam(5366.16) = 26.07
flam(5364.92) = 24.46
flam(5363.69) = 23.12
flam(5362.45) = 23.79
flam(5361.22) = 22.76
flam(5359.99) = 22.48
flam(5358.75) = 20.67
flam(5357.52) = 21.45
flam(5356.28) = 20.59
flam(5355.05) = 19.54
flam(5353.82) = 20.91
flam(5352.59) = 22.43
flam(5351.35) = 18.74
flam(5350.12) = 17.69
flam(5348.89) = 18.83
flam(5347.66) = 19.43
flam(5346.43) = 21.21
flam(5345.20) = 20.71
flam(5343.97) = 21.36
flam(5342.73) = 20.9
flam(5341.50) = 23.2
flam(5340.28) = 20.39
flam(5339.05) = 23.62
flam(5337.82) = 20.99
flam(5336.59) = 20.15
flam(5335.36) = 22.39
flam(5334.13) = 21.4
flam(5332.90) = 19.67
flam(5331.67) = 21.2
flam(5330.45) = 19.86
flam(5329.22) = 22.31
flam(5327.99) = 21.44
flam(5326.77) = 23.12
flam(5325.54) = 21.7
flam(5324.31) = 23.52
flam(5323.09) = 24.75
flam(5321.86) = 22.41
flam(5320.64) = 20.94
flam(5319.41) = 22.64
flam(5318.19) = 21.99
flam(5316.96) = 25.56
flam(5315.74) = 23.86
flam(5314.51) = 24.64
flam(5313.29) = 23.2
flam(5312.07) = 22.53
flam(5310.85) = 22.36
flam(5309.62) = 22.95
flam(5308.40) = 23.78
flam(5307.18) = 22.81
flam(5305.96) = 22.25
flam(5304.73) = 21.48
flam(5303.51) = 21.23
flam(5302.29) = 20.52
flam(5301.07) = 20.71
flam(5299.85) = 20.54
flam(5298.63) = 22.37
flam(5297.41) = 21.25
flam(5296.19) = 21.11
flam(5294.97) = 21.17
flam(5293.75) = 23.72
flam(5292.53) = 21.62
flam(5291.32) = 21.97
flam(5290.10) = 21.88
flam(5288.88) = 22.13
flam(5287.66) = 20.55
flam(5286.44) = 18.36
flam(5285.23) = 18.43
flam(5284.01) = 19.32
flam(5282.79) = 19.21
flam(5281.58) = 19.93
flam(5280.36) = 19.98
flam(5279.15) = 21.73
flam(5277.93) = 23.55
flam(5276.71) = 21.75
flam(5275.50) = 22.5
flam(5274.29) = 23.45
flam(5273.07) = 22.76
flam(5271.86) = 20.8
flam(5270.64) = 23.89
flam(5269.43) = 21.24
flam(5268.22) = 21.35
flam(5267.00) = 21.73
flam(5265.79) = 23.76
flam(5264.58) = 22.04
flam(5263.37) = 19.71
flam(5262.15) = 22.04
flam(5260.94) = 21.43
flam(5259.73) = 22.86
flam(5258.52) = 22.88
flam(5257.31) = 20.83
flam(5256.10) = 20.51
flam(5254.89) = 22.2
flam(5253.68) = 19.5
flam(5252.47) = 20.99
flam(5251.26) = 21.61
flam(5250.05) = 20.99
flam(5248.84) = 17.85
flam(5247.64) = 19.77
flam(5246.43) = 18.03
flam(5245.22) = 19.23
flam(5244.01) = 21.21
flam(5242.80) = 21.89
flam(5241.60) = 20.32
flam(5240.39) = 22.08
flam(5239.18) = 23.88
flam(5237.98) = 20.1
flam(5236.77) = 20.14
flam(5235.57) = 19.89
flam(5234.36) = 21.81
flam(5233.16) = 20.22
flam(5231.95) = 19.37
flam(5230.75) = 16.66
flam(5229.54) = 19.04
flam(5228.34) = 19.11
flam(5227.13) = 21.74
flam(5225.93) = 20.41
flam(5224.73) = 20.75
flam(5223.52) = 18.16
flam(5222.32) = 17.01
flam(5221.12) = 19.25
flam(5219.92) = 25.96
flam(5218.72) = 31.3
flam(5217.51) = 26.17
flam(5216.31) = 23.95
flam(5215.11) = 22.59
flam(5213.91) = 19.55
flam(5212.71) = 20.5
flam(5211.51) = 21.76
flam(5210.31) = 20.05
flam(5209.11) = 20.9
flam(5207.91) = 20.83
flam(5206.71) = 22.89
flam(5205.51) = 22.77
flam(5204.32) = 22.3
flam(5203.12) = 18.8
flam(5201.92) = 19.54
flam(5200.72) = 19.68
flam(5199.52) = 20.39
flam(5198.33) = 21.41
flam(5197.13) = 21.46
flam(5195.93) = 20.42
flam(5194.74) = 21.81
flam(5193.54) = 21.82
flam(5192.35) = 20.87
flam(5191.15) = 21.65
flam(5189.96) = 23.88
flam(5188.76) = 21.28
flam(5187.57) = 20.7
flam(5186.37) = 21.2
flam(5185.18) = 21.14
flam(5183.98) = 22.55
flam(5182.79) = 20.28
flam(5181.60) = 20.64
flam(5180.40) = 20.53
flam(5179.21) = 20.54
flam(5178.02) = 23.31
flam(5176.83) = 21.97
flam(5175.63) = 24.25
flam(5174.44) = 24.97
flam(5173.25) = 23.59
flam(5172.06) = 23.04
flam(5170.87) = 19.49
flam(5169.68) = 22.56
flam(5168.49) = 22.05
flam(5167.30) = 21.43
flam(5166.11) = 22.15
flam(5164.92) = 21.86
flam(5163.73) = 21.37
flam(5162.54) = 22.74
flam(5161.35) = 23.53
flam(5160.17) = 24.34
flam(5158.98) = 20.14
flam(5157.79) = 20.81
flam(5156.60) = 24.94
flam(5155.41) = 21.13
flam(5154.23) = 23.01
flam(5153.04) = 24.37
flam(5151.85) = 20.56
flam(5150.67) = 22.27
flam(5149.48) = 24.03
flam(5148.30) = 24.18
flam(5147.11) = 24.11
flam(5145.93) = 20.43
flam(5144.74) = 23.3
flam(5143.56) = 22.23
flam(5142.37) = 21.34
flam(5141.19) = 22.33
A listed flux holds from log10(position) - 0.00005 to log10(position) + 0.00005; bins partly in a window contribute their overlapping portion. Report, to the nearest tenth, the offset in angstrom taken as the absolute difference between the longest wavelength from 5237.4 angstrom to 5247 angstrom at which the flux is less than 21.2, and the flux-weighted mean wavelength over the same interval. 4.4 angstrom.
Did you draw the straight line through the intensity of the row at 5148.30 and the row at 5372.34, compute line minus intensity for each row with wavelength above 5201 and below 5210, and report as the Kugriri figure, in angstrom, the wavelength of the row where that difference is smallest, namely 5206.71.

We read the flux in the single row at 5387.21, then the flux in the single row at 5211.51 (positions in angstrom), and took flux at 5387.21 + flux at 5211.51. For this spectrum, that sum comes 41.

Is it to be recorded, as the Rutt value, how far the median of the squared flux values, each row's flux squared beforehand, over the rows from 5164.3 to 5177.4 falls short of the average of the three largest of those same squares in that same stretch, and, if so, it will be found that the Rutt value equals 99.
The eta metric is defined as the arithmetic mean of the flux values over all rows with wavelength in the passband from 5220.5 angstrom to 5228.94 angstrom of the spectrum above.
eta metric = 19.5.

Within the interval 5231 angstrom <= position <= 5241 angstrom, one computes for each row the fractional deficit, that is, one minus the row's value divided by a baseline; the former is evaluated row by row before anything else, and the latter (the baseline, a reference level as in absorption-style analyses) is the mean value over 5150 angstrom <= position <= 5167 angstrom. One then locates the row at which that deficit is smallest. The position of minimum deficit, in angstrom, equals 5239.18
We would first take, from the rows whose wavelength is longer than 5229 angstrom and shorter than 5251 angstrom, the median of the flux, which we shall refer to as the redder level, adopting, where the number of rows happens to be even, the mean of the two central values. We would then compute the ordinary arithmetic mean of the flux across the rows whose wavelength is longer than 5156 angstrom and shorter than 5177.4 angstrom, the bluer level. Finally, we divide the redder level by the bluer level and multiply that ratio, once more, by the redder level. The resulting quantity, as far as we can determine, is 18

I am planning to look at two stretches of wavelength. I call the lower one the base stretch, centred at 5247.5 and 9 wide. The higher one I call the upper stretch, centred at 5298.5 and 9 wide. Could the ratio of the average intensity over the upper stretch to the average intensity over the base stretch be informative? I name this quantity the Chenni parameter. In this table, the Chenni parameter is 1.06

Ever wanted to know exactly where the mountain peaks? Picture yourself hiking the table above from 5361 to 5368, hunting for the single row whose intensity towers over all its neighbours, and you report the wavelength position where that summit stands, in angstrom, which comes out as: 5366.16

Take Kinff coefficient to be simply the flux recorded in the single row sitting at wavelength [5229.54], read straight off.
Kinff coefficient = 19.04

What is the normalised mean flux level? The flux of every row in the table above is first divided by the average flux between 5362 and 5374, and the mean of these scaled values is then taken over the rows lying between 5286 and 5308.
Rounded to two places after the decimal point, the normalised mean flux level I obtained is 0.89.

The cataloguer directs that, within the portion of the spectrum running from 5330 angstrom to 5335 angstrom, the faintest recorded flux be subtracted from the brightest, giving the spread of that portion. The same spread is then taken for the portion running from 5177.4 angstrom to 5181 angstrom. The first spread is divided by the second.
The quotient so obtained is 0.62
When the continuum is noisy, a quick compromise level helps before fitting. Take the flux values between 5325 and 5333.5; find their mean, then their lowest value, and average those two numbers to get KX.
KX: 20.5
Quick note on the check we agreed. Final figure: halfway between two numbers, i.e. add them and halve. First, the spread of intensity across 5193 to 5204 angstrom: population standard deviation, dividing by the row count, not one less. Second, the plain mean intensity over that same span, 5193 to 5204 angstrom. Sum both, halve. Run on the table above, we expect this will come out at 10.8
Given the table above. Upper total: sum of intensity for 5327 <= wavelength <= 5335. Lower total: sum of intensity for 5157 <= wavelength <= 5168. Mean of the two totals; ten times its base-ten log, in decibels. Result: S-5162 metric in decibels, 22.1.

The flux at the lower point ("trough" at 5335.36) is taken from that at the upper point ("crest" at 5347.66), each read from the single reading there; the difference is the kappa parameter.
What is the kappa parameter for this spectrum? -3.0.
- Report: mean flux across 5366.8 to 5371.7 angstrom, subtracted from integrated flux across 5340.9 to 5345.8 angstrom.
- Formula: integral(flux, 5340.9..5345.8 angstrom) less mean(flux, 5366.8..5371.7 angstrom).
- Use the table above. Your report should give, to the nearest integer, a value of 82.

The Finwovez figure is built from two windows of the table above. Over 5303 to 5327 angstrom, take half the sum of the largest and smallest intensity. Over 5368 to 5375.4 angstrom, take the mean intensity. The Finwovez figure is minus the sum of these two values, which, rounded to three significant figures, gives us -47.5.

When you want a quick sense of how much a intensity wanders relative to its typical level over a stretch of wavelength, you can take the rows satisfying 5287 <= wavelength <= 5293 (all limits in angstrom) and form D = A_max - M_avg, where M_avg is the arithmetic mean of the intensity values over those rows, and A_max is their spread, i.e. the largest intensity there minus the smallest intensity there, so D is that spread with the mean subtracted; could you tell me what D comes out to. -20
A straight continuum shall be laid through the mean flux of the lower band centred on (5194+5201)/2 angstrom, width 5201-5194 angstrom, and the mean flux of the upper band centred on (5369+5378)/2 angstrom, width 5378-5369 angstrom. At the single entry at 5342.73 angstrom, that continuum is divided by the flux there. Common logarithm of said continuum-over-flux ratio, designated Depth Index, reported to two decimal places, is 0.06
